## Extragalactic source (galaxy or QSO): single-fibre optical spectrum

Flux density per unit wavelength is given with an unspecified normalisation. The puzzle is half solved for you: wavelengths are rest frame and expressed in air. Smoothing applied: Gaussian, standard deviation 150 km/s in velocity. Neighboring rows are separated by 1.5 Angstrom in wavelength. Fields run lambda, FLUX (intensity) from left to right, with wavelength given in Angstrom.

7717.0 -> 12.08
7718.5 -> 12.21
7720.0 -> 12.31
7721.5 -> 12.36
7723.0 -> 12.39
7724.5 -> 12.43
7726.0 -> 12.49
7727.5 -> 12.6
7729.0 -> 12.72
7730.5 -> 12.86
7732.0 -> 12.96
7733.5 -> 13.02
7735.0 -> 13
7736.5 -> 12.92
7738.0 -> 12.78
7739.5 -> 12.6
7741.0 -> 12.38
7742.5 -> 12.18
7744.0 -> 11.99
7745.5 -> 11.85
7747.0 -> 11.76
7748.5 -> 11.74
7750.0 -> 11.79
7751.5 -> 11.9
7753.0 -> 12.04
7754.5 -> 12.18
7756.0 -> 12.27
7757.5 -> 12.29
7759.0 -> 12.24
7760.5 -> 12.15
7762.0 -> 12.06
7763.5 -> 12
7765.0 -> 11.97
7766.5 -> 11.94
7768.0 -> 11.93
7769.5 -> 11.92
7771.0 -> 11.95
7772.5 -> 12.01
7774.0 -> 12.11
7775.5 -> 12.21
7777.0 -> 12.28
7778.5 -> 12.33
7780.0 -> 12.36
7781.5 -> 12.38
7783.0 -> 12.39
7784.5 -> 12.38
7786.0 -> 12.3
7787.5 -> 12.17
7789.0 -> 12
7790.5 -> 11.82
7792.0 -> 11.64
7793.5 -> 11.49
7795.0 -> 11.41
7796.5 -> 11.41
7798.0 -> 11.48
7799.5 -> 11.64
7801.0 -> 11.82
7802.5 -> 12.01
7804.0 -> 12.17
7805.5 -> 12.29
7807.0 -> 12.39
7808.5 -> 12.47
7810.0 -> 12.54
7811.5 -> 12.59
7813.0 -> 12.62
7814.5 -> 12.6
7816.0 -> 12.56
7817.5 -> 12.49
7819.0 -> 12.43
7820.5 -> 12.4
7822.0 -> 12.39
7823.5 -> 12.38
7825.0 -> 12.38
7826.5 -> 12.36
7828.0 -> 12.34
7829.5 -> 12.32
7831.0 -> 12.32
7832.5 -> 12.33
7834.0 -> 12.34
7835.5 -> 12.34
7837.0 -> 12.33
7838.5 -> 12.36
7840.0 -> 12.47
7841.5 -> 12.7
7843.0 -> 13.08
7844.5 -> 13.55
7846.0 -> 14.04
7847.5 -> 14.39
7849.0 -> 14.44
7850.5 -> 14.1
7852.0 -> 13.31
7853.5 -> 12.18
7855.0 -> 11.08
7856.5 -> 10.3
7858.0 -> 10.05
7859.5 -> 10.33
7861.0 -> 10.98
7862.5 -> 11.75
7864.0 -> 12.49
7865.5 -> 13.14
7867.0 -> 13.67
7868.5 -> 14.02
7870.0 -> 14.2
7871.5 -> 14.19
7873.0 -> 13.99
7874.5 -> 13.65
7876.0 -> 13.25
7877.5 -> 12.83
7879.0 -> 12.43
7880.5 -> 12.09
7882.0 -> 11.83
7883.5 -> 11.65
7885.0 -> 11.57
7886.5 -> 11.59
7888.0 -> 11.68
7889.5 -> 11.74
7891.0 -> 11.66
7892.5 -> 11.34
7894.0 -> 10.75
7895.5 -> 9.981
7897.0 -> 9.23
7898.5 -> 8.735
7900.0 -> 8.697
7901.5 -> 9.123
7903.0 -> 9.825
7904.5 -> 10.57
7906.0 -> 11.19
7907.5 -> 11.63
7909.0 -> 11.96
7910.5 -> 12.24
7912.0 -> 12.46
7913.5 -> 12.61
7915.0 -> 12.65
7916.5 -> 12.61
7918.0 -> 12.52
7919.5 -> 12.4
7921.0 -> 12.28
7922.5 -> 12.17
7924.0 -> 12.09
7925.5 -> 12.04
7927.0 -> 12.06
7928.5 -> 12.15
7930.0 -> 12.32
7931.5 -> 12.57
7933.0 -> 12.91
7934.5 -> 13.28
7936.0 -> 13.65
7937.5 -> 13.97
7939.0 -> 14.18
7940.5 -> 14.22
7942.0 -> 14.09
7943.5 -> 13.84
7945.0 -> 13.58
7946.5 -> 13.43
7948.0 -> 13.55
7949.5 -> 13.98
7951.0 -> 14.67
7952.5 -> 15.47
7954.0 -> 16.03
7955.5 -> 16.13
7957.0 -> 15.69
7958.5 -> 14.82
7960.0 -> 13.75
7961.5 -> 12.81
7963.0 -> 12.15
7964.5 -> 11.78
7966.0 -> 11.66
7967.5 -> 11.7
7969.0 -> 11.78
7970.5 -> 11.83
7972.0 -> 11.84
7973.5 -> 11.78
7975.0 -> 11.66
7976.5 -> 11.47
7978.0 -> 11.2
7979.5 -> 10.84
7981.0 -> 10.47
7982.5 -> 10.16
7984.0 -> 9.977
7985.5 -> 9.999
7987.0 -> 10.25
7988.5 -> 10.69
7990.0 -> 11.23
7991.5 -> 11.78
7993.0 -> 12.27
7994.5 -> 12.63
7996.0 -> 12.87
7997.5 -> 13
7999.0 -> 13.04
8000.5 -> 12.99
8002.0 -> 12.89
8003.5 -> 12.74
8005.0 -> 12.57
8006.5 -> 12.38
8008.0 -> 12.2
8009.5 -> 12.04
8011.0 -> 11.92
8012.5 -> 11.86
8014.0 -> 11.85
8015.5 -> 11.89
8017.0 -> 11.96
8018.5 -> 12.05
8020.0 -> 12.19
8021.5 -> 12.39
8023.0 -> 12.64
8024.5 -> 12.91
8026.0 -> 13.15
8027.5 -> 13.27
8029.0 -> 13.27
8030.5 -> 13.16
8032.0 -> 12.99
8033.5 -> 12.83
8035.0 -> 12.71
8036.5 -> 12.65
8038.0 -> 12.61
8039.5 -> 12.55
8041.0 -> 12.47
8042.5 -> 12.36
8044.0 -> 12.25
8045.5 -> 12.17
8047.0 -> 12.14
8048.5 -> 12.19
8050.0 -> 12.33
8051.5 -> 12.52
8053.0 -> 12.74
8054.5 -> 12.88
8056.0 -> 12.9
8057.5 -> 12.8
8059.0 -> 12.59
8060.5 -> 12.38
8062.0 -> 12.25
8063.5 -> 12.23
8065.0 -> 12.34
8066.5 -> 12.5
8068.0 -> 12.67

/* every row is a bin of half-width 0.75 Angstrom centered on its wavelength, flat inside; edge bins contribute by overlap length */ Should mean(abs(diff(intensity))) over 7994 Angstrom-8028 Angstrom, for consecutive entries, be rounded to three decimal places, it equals 0.137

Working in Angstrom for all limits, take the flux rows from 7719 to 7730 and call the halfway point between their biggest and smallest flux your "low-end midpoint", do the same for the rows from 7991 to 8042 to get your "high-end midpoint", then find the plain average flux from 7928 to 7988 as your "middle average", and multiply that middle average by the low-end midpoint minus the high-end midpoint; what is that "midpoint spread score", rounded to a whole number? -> 0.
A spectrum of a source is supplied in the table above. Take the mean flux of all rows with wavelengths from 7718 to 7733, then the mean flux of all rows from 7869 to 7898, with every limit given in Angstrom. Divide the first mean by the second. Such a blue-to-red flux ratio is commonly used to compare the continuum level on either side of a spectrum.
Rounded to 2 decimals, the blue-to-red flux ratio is 1.04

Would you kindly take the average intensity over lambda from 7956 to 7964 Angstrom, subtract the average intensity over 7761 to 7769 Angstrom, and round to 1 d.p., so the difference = 1.9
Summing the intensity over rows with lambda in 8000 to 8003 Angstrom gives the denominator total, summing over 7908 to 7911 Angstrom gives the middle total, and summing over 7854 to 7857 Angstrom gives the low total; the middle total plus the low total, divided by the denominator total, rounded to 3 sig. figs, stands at 1.76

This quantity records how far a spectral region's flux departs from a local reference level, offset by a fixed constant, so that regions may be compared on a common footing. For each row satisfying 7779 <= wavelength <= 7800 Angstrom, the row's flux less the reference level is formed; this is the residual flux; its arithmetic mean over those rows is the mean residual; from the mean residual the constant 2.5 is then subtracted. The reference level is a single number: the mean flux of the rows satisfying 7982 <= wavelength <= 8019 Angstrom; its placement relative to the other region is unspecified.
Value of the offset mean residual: -2.47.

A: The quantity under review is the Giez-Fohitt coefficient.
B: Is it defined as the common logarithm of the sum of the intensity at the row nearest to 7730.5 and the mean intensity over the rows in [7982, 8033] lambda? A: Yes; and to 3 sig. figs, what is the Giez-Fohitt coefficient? 1.40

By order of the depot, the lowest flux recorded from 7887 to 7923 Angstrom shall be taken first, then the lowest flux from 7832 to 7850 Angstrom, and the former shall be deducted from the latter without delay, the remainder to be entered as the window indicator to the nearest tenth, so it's 3.6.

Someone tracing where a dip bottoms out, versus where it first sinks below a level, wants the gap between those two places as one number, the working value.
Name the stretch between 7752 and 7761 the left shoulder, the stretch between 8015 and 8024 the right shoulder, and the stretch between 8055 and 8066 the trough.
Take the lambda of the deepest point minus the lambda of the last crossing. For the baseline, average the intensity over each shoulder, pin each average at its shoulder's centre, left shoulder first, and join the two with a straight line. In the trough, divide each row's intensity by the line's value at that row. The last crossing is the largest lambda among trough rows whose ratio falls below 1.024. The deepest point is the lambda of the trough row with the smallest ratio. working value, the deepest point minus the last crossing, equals -1.5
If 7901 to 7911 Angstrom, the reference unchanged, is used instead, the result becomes -9.0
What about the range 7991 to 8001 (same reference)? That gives -1.5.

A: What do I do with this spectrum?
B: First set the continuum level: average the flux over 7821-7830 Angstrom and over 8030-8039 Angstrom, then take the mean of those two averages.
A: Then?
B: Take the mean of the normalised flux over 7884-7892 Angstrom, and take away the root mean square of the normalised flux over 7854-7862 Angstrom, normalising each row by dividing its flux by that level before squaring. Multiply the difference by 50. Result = 4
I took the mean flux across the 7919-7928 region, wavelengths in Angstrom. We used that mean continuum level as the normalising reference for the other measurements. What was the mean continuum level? 12.2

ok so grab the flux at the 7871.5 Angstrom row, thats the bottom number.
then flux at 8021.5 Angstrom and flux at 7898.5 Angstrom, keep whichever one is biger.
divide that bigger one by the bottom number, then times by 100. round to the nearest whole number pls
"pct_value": 87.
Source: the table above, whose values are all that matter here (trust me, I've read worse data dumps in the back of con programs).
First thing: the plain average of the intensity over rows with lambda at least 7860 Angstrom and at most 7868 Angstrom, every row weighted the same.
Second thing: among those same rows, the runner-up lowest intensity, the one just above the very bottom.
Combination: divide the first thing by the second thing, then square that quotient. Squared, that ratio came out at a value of 1.11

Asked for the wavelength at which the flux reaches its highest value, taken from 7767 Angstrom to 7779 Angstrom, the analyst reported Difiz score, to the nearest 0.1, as 7778.5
